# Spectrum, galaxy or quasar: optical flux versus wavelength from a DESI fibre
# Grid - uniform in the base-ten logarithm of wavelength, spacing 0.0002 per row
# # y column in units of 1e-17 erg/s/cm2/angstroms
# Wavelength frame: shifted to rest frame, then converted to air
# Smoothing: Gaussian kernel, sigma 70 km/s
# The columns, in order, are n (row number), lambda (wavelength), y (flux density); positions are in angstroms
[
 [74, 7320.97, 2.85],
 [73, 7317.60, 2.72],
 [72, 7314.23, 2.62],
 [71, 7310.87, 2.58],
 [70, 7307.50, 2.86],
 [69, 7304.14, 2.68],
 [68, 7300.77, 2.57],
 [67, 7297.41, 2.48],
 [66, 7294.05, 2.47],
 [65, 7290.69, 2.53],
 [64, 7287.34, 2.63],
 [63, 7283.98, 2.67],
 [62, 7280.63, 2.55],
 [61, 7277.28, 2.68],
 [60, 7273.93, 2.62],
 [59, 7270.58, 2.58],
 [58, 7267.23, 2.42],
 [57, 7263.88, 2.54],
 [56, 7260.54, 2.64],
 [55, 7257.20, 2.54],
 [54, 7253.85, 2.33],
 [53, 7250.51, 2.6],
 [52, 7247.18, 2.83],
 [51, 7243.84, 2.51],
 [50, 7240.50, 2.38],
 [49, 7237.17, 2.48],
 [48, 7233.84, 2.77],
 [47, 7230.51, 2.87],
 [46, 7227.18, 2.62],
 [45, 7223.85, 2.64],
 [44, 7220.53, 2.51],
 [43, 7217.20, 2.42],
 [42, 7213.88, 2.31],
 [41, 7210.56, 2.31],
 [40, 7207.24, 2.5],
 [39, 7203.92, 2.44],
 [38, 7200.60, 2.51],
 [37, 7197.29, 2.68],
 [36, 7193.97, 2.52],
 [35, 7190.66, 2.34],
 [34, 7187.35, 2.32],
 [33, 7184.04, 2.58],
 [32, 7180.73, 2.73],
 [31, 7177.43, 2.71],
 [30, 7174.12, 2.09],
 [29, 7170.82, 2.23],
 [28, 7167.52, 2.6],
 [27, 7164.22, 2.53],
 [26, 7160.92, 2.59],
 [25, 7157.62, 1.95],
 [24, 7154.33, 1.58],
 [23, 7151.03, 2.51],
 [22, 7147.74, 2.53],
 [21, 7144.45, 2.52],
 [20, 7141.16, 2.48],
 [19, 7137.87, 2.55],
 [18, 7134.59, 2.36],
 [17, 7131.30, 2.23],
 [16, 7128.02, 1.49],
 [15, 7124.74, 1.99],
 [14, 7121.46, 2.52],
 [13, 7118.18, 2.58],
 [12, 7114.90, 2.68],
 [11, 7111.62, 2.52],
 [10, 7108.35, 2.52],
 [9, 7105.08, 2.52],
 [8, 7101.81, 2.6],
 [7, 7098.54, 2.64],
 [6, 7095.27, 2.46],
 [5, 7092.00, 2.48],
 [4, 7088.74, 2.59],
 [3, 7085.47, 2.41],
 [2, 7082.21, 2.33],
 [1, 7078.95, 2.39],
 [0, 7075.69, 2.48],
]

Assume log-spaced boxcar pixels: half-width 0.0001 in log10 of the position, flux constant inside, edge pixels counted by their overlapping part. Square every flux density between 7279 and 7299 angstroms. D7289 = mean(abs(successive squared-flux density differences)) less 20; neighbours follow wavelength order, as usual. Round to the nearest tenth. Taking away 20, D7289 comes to -19.7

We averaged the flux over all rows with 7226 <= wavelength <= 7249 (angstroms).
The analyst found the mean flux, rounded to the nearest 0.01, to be 2.64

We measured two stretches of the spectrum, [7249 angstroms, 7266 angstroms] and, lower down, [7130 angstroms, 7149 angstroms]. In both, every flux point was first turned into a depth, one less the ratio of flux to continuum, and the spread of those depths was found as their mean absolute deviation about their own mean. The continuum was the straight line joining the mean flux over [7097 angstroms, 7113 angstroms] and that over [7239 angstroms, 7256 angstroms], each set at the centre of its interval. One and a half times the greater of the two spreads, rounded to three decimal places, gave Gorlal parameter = 0.059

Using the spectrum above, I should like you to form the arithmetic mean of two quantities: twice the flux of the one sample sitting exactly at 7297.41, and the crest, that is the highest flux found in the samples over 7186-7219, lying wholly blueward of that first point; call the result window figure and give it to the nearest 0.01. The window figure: 3.82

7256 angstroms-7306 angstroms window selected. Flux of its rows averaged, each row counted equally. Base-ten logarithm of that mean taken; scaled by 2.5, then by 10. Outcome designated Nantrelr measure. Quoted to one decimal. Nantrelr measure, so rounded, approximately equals 10.3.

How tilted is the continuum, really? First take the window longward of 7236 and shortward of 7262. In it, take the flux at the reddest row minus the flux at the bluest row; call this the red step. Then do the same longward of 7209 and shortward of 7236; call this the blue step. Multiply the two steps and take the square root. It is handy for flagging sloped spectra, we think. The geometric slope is 0.27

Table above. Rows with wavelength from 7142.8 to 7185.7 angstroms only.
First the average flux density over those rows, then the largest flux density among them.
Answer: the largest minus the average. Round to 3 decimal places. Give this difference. 0.334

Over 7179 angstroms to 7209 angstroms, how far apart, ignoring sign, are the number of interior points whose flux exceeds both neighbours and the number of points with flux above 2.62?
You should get 1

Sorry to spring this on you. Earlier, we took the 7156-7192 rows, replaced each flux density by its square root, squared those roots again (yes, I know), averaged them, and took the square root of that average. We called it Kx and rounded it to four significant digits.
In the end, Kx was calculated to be 1.557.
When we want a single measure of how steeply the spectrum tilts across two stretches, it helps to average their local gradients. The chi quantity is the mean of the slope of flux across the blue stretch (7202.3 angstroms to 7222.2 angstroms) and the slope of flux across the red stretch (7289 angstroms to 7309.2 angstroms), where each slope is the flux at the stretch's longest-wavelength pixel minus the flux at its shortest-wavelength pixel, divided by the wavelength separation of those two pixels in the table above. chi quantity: 0.012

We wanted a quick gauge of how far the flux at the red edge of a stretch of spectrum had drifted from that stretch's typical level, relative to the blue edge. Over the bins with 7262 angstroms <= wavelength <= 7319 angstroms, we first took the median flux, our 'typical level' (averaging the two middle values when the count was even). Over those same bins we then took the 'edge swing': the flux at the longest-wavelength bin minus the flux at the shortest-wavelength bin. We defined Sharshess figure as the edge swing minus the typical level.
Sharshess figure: -2.40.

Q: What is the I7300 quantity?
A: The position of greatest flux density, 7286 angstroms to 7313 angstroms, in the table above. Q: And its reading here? 7307.50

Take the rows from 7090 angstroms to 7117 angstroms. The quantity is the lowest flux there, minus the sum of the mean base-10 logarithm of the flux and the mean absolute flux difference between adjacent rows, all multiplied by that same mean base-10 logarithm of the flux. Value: 0.8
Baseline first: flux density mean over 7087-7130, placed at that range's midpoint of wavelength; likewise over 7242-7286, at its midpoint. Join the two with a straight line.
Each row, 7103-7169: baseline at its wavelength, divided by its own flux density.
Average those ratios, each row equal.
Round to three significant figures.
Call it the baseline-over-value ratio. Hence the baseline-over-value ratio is 1.07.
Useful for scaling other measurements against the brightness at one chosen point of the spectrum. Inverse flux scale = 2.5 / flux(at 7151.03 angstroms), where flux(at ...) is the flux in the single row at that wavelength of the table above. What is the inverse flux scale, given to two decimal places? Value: 1.00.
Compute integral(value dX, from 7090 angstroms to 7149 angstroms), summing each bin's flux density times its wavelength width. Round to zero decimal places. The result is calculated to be 143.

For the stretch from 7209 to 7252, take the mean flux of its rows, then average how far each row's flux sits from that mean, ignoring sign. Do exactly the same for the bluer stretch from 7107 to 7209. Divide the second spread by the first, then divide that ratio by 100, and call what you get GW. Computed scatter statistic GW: 0.015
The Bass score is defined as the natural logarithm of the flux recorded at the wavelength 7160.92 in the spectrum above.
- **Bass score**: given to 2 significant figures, 0.95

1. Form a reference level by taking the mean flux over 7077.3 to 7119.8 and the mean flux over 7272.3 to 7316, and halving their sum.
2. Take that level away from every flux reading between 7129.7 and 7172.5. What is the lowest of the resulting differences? -1.0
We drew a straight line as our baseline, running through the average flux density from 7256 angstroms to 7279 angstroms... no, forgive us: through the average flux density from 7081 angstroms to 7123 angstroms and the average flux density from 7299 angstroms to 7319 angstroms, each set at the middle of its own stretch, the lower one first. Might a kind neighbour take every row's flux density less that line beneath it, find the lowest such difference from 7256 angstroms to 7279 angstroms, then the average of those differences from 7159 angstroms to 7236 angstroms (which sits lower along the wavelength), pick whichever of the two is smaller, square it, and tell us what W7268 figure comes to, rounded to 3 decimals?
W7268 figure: 0.049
